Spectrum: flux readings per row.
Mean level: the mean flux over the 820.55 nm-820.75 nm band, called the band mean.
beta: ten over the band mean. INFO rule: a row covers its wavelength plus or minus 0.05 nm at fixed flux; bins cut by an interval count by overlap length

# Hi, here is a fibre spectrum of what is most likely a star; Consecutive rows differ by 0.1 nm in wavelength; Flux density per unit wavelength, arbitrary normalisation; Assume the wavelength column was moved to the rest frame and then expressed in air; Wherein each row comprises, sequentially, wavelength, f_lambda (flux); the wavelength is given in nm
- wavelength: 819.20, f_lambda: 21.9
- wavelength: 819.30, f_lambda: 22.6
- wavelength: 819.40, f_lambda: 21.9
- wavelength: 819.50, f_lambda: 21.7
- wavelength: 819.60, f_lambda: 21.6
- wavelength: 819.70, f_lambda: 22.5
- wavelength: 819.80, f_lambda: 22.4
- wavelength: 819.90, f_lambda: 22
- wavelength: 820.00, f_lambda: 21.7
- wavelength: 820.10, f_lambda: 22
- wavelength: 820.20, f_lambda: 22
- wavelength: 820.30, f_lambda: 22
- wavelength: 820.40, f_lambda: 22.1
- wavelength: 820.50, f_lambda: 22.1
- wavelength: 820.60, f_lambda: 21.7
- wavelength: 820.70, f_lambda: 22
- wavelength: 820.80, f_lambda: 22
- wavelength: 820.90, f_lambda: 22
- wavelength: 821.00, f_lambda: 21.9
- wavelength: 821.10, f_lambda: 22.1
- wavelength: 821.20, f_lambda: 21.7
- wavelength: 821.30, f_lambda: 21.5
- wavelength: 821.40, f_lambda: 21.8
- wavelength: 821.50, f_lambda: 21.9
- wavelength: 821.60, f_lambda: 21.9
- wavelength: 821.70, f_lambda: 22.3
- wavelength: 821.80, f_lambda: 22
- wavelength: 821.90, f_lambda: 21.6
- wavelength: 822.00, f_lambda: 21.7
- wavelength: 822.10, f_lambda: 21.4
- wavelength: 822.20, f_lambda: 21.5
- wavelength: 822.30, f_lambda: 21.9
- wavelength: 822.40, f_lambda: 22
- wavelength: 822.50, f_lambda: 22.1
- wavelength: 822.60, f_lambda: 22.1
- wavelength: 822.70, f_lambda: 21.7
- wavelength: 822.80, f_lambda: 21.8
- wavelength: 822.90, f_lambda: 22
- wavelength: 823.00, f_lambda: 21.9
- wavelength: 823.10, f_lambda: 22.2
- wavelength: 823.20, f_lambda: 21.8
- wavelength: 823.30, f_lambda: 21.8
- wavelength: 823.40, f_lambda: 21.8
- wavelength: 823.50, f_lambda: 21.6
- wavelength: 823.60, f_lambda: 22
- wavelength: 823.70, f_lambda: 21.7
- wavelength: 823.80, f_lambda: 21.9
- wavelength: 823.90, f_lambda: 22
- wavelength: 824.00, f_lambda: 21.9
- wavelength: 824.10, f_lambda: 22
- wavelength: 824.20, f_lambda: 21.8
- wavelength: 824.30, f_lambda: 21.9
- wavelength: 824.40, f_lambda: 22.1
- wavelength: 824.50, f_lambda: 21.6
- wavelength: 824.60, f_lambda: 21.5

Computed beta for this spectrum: 0.4577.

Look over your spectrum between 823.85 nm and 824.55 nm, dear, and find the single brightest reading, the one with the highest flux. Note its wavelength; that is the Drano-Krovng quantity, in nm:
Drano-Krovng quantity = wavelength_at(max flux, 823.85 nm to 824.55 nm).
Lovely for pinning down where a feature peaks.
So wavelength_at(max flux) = 824.40 nm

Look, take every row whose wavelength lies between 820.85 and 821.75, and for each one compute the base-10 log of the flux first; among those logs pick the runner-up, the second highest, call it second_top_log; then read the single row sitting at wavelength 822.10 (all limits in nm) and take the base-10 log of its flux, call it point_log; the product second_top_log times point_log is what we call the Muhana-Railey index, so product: 1.789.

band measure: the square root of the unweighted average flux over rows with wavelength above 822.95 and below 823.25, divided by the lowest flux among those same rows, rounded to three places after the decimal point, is 0.215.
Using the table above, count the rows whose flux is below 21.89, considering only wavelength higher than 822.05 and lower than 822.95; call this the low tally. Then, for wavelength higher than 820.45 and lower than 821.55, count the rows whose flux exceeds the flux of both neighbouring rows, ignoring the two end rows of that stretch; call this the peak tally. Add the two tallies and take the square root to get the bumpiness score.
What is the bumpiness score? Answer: 2.2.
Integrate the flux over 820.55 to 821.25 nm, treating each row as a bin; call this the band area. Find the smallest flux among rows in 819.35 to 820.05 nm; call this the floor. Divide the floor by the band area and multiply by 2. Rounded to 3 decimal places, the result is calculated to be 2.816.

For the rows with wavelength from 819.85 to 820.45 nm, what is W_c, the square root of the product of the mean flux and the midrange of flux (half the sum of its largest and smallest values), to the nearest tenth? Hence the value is 21.9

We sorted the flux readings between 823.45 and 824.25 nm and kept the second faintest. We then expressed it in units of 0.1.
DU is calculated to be 217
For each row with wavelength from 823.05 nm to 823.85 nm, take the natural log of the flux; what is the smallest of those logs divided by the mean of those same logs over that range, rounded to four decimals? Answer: 0.9963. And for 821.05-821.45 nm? 0.9959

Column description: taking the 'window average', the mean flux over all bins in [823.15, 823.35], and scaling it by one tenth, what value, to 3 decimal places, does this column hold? 2.180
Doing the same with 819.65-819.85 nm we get 2.245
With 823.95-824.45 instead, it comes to 2.194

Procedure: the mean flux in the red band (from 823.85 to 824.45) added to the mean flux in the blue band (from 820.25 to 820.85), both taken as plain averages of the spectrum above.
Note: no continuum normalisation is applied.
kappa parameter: 43.9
